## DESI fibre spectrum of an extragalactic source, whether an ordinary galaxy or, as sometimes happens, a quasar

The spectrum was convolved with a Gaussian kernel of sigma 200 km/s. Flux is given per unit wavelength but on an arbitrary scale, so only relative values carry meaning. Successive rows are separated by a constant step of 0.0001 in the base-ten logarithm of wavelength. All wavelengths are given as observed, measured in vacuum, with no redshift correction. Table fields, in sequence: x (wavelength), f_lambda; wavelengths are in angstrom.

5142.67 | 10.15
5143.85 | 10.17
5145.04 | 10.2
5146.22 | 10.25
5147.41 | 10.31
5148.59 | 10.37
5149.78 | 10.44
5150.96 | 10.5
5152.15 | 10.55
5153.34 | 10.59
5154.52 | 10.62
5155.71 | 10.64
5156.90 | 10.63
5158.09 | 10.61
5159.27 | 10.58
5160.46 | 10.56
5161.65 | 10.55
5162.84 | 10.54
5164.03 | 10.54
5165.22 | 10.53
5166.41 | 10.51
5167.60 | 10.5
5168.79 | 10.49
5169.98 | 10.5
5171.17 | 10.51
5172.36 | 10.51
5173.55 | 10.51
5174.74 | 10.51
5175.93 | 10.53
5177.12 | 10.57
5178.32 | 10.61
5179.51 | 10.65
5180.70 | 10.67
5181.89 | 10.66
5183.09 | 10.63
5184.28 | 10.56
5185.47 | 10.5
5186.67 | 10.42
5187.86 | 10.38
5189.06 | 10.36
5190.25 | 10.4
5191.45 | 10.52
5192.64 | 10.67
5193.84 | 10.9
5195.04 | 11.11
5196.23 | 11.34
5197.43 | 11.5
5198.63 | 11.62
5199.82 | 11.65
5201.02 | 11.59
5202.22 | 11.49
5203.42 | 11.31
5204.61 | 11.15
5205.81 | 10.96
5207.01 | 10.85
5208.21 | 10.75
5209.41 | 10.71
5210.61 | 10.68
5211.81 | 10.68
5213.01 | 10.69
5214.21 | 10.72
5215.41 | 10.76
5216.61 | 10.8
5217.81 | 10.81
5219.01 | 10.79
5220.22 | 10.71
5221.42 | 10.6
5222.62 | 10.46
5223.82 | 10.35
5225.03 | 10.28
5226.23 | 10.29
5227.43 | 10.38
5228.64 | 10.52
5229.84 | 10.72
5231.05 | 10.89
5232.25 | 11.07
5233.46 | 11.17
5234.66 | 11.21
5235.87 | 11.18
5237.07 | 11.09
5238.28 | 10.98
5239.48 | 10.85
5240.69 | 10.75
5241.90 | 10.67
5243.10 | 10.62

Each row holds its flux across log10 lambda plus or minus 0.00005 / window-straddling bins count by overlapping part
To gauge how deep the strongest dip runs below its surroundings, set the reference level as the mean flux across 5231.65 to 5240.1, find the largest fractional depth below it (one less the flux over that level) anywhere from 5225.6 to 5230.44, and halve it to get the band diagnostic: 0.036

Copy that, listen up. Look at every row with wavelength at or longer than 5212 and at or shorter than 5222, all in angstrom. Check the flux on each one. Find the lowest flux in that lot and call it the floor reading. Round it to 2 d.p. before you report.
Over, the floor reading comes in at 10.60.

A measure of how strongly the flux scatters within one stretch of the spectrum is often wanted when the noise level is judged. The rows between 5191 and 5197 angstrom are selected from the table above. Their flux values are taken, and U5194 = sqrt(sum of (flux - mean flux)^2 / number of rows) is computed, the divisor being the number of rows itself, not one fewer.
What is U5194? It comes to 0.29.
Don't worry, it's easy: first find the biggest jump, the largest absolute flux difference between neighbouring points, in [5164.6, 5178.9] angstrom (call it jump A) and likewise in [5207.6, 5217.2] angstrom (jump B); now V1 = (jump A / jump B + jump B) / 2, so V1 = 0.52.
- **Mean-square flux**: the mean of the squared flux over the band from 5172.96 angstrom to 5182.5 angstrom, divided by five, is 22.4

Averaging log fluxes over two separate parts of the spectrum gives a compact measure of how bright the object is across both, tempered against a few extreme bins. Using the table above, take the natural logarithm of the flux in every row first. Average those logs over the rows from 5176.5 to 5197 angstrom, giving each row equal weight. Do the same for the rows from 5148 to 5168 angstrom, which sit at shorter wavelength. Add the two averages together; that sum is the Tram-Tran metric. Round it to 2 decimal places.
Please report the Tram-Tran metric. 4.72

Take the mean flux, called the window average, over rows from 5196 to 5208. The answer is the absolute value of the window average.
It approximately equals 11.3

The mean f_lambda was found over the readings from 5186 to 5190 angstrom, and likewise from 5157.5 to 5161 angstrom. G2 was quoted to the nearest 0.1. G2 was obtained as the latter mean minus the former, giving 0.2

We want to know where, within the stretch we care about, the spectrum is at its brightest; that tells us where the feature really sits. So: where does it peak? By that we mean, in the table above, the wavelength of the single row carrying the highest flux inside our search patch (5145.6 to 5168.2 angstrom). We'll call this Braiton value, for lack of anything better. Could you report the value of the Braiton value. 5155.71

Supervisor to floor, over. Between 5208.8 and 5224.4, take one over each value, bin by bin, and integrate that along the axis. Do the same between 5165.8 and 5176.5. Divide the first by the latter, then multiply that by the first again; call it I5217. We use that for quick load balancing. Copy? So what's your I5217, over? 2.10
